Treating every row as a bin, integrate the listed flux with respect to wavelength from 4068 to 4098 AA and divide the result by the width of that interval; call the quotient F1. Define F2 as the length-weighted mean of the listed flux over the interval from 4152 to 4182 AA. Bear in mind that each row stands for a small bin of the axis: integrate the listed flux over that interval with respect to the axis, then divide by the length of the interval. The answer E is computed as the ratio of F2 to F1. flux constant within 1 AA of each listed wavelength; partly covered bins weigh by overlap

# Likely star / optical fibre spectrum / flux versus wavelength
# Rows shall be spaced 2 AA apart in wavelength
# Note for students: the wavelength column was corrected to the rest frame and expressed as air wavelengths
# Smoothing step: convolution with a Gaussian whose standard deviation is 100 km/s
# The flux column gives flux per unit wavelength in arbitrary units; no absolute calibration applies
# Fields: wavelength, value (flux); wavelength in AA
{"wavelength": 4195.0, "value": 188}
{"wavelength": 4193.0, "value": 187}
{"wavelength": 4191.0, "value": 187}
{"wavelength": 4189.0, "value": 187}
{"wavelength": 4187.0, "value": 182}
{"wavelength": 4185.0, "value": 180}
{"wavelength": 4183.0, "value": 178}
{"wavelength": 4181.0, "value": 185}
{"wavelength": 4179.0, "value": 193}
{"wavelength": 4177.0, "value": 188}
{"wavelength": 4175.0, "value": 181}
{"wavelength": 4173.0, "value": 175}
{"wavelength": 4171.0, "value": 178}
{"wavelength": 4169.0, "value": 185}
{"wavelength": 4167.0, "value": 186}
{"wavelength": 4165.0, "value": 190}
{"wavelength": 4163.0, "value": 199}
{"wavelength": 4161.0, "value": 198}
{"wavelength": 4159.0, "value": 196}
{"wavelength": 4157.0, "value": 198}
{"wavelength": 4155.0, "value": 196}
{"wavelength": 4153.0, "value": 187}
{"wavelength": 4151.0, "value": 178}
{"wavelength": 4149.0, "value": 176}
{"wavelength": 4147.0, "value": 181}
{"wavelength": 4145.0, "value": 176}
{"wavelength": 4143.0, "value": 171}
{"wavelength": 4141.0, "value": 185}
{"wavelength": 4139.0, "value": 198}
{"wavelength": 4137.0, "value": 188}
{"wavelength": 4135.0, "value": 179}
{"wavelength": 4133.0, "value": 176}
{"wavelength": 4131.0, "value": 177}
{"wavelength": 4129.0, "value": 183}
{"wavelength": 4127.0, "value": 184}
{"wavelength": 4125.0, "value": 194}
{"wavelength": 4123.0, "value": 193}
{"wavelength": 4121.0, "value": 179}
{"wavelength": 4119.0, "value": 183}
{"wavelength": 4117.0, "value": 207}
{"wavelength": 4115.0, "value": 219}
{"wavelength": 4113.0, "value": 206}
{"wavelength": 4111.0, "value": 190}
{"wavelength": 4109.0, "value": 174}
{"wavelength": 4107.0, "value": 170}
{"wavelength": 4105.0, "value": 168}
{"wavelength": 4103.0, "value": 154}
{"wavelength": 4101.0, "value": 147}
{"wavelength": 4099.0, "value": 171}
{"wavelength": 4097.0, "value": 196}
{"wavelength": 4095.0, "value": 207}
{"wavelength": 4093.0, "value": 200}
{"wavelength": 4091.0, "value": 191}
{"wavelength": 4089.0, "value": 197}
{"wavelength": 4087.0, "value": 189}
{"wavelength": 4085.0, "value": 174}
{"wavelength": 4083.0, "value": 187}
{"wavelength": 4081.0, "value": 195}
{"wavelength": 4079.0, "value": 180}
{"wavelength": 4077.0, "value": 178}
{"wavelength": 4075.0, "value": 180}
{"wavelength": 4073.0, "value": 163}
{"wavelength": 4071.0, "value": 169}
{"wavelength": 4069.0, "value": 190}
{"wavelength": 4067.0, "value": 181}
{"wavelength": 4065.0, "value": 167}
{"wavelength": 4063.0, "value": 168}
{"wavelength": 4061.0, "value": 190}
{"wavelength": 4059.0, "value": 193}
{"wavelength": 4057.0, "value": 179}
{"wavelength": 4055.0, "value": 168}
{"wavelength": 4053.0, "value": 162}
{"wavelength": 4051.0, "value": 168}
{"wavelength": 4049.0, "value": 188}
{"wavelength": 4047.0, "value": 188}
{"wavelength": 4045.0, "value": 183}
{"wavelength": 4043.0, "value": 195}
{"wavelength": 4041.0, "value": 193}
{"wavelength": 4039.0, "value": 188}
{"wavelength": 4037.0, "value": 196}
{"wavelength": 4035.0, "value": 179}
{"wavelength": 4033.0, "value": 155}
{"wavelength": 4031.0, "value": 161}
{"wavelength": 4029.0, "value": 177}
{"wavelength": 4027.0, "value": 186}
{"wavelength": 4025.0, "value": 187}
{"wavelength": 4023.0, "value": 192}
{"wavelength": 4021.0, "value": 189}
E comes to 1.01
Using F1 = 186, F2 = 189.0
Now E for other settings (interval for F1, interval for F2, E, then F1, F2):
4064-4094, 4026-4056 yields 0.98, 183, 179.1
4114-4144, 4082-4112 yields 0.96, 188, 181.0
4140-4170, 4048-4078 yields 0.94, 187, 176.3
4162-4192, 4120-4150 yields 0.99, 185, 182.7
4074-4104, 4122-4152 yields 1.00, 183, 182.6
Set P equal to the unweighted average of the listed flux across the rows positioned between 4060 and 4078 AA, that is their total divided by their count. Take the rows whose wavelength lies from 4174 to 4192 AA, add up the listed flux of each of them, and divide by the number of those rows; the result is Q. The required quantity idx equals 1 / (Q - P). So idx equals 0.12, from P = 176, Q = 185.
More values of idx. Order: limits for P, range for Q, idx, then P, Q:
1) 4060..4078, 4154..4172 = 0.06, 176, 192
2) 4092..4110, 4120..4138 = 0.14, 176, 184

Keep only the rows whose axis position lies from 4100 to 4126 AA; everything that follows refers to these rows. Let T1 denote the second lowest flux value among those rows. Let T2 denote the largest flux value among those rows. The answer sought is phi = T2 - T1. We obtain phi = 65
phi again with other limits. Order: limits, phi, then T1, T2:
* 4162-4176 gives 21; 178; 199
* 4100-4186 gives 65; 154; 219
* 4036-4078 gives 33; 163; 196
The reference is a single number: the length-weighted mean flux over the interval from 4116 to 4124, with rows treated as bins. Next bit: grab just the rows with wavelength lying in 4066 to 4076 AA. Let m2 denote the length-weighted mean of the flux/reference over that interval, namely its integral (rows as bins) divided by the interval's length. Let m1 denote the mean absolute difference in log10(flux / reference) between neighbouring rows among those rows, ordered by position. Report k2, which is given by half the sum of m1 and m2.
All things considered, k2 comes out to 0.480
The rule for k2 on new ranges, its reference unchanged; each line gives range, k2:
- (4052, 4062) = 0.479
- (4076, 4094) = 0.504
